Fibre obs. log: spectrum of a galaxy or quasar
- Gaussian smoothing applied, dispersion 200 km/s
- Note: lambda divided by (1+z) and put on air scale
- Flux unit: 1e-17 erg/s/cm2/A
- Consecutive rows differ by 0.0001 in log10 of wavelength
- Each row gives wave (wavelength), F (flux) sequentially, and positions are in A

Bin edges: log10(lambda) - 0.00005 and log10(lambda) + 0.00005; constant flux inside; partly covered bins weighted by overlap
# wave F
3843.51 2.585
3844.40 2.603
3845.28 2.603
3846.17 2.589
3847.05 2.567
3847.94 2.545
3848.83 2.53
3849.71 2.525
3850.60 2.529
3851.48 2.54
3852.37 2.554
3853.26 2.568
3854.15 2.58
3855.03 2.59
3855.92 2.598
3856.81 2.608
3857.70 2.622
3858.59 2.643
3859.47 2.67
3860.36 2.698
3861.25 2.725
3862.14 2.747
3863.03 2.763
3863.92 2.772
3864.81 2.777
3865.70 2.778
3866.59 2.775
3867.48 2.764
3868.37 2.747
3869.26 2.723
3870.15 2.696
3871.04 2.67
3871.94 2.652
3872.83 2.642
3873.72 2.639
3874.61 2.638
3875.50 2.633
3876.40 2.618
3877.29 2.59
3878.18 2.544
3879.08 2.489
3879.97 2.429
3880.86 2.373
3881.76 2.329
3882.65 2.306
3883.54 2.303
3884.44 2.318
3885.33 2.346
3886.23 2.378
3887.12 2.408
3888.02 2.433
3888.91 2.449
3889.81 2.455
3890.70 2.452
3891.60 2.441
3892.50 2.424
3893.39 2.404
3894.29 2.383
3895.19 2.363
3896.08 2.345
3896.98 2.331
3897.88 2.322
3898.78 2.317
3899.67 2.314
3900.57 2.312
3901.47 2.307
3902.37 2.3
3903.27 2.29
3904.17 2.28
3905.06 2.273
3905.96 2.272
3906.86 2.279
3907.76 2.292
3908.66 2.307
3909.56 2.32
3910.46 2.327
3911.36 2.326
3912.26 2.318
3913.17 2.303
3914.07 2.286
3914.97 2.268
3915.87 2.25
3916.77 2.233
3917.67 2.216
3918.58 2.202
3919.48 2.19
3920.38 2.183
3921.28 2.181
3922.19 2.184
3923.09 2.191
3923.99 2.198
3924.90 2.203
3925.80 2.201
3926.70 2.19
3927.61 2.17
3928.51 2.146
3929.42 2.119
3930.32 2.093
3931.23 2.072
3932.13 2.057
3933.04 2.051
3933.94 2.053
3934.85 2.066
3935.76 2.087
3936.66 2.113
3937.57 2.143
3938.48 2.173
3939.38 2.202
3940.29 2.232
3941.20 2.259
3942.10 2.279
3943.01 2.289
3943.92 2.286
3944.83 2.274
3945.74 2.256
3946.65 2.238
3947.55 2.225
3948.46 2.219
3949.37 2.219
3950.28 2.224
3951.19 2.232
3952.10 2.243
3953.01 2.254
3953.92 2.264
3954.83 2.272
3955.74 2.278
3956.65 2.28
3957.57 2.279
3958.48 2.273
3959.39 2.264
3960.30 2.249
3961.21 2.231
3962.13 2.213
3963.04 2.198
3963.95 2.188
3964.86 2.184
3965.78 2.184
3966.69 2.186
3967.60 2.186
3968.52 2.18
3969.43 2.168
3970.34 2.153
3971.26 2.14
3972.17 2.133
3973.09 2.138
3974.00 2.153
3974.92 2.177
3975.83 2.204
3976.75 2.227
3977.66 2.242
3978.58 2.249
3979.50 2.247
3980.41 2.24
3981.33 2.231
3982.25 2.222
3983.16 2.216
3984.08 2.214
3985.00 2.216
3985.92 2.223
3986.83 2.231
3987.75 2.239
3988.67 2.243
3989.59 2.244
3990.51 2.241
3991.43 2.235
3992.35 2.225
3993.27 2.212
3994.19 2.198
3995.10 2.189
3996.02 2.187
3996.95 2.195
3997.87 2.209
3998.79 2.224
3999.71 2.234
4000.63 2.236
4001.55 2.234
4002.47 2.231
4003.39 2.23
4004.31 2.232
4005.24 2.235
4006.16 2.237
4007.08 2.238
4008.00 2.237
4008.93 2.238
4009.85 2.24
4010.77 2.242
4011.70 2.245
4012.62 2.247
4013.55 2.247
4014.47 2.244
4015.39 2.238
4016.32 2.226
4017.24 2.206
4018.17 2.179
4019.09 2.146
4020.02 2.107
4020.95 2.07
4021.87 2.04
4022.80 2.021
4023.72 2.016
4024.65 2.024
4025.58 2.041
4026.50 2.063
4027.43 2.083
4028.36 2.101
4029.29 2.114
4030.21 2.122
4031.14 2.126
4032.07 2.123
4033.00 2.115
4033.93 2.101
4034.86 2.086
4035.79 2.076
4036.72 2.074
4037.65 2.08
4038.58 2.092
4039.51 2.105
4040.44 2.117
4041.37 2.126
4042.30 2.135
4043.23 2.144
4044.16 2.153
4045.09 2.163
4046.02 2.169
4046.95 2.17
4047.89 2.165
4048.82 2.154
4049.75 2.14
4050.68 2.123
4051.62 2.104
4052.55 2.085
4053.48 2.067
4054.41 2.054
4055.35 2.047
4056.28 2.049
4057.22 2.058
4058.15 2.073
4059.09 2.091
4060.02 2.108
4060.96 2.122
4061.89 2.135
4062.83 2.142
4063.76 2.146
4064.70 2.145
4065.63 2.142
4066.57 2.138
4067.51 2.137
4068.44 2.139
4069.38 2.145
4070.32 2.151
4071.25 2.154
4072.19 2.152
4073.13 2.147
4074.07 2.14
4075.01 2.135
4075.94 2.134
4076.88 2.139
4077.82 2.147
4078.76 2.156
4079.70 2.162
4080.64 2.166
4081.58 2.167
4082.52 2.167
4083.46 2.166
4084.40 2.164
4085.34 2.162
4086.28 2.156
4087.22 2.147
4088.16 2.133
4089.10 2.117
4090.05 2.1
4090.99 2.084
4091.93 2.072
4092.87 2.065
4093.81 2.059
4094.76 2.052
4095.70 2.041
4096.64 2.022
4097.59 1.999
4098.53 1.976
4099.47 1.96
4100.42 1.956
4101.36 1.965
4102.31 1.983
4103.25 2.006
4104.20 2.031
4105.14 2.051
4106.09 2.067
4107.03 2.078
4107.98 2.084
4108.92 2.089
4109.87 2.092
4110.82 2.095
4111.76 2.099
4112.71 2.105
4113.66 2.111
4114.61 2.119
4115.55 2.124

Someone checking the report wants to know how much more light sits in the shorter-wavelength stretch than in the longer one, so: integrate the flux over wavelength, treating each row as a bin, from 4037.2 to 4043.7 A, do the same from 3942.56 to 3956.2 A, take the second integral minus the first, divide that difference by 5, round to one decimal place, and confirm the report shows 3.4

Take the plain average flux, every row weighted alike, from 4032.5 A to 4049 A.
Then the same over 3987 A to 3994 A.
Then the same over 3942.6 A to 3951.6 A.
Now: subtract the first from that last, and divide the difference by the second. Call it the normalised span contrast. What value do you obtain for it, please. 0.055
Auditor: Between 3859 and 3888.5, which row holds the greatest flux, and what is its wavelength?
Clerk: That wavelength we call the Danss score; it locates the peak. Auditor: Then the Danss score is 3865.70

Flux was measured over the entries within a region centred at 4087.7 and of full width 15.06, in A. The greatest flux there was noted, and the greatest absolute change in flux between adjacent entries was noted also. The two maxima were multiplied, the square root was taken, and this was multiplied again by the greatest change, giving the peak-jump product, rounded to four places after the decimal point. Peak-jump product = 0.0033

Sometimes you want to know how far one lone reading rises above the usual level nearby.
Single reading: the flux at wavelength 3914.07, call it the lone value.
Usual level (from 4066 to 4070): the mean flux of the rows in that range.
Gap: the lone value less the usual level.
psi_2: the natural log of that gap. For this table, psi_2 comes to -1.9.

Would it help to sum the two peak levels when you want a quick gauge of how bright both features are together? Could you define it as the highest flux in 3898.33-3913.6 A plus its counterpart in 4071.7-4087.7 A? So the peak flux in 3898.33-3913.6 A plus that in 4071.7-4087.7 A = 4.49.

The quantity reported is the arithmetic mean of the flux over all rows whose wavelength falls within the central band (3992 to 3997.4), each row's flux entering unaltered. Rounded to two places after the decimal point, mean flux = 2.20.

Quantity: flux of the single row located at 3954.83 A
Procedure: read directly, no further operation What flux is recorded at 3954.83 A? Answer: 2.272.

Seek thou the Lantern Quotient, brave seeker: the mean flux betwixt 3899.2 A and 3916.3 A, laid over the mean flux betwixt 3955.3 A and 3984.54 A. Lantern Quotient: 1.039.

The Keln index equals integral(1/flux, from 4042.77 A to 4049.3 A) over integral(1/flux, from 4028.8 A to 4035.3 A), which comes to 0.98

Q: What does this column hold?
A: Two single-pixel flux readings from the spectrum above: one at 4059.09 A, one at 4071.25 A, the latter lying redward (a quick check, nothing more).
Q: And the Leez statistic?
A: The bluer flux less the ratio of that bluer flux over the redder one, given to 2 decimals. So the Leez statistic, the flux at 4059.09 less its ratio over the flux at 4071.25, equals 1.12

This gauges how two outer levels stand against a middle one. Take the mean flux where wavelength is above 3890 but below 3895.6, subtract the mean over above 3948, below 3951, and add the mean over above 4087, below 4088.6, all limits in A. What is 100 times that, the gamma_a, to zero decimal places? 233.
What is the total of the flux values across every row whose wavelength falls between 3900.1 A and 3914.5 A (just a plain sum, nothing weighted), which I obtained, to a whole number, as 37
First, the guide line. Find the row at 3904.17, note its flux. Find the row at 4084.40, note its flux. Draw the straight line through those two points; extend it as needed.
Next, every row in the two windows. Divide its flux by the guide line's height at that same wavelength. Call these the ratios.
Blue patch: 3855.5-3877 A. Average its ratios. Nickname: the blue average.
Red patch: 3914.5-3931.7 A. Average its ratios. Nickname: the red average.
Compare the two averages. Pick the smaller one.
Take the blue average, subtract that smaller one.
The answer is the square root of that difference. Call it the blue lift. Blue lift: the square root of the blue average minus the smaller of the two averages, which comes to 0.45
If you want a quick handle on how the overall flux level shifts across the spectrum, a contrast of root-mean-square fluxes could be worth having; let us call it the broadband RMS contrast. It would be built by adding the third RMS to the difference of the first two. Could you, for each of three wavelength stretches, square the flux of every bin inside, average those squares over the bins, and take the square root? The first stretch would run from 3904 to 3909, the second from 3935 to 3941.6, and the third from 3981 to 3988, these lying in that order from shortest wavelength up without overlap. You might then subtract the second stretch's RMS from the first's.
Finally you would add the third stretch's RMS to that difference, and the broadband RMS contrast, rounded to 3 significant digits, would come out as 2.33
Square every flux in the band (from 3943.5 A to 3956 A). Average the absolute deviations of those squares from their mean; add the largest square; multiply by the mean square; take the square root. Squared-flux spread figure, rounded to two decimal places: 5.19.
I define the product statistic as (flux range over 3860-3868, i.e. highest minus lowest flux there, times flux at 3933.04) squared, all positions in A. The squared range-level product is 0.027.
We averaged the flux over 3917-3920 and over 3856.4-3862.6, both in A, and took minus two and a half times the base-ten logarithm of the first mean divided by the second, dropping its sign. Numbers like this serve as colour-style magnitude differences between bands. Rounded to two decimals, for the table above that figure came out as 0.21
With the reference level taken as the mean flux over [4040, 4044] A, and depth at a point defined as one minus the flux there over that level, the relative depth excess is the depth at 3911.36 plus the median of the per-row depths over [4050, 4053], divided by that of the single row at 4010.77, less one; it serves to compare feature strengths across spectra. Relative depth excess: 0.5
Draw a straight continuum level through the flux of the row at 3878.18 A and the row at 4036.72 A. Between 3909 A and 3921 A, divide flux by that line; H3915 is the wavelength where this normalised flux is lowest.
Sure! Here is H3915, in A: 3920.38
